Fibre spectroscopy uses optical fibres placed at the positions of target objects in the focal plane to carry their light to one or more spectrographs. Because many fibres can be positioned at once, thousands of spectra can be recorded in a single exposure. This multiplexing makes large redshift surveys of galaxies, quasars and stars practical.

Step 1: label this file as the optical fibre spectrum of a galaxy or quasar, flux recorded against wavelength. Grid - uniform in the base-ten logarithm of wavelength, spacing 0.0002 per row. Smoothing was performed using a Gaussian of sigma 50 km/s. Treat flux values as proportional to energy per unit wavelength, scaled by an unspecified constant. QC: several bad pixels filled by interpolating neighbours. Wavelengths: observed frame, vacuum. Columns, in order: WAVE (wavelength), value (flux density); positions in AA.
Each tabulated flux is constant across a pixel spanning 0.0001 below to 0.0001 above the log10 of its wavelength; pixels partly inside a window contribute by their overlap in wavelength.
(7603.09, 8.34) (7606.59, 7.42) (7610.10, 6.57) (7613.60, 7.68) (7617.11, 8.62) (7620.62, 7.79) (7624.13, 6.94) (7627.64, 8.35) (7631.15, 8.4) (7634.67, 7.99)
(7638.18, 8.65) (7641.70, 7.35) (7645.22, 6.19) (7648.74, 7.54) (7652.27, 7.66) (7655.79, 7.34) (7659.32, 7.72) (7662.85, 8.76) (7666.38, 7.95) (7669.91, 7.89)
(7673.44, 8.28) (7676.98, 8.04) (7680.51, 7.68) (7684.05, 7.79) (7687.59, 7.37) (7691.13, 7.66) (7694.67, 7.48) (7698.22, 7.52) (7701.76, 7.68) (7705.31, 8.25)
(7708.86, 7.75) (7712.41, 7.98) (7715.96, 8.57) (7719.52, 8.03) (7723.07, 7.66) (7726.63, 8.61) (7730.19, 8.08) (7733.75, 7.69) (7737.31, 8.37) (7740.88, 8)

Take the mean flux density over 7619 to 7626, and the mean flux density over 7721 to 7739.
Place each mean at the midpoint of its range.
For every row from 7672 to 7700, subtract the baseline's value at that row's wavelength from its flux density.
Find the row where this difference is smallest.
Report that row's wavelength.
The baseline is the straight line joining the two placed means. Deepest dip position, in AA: 7687.59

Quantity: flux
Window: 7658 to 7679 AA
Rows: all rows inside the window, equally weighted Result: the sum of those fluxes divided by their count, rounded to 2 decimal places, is 8.11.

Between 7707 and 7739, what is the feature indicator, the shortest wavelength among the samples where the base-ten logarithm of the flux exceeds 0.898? 7712.41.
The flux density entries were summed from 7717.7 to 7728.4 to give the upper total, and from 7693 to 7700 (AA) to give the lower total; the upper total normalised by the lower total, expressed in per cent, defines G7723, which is 162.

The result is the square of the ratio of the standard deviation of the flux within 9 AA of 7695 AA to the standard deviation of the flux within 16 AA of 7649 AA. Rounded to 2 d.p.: 0.03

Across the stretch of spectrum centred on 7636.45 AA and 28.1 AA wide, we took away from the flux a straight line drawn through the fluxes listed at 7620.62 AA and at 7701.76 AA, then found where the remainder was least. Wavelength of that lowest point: 7645.22 AA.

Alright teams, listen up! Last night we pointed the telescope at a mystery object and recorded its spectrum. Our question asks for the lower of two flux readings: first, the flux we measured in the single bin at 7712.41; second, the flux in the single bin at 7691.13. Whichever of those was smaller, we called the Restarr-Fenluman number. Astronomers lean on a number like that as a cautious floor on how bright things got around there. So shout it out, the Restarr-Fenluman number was 7.66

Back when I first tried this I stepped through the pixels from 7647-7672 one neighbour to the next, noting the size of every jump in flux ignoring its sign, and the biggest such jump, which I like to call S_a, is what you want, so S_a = 1.0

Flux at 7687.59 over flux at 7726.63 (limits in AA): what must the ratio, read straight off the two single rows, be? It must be 0.86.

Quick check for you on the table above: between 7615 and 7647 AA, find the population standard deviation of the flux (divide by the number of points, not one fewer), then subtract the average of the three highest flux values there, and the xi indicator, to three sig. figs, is -7.77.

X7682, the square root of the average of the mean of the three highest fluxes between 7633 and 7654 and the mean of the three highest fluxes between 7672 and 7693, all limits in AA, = 2.84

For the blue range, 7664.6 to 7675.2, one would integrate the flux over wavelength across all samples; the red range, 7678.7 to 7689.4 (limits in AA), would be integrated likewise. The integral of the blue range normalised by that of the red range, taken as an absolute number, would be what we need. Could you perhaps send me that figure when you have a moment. 1.05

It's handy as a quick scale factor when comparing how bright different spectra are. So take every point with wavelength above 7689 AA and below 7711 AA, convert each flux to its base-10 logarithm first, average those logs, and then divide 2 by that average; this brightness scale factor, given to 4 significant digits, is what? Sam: 2.253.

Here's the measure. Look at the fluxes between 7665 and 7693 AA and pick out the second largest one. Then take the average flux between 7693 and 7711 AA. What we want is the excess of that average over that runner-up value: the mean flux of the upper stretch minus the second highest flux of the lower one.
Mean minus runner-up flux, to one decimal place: -0.3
